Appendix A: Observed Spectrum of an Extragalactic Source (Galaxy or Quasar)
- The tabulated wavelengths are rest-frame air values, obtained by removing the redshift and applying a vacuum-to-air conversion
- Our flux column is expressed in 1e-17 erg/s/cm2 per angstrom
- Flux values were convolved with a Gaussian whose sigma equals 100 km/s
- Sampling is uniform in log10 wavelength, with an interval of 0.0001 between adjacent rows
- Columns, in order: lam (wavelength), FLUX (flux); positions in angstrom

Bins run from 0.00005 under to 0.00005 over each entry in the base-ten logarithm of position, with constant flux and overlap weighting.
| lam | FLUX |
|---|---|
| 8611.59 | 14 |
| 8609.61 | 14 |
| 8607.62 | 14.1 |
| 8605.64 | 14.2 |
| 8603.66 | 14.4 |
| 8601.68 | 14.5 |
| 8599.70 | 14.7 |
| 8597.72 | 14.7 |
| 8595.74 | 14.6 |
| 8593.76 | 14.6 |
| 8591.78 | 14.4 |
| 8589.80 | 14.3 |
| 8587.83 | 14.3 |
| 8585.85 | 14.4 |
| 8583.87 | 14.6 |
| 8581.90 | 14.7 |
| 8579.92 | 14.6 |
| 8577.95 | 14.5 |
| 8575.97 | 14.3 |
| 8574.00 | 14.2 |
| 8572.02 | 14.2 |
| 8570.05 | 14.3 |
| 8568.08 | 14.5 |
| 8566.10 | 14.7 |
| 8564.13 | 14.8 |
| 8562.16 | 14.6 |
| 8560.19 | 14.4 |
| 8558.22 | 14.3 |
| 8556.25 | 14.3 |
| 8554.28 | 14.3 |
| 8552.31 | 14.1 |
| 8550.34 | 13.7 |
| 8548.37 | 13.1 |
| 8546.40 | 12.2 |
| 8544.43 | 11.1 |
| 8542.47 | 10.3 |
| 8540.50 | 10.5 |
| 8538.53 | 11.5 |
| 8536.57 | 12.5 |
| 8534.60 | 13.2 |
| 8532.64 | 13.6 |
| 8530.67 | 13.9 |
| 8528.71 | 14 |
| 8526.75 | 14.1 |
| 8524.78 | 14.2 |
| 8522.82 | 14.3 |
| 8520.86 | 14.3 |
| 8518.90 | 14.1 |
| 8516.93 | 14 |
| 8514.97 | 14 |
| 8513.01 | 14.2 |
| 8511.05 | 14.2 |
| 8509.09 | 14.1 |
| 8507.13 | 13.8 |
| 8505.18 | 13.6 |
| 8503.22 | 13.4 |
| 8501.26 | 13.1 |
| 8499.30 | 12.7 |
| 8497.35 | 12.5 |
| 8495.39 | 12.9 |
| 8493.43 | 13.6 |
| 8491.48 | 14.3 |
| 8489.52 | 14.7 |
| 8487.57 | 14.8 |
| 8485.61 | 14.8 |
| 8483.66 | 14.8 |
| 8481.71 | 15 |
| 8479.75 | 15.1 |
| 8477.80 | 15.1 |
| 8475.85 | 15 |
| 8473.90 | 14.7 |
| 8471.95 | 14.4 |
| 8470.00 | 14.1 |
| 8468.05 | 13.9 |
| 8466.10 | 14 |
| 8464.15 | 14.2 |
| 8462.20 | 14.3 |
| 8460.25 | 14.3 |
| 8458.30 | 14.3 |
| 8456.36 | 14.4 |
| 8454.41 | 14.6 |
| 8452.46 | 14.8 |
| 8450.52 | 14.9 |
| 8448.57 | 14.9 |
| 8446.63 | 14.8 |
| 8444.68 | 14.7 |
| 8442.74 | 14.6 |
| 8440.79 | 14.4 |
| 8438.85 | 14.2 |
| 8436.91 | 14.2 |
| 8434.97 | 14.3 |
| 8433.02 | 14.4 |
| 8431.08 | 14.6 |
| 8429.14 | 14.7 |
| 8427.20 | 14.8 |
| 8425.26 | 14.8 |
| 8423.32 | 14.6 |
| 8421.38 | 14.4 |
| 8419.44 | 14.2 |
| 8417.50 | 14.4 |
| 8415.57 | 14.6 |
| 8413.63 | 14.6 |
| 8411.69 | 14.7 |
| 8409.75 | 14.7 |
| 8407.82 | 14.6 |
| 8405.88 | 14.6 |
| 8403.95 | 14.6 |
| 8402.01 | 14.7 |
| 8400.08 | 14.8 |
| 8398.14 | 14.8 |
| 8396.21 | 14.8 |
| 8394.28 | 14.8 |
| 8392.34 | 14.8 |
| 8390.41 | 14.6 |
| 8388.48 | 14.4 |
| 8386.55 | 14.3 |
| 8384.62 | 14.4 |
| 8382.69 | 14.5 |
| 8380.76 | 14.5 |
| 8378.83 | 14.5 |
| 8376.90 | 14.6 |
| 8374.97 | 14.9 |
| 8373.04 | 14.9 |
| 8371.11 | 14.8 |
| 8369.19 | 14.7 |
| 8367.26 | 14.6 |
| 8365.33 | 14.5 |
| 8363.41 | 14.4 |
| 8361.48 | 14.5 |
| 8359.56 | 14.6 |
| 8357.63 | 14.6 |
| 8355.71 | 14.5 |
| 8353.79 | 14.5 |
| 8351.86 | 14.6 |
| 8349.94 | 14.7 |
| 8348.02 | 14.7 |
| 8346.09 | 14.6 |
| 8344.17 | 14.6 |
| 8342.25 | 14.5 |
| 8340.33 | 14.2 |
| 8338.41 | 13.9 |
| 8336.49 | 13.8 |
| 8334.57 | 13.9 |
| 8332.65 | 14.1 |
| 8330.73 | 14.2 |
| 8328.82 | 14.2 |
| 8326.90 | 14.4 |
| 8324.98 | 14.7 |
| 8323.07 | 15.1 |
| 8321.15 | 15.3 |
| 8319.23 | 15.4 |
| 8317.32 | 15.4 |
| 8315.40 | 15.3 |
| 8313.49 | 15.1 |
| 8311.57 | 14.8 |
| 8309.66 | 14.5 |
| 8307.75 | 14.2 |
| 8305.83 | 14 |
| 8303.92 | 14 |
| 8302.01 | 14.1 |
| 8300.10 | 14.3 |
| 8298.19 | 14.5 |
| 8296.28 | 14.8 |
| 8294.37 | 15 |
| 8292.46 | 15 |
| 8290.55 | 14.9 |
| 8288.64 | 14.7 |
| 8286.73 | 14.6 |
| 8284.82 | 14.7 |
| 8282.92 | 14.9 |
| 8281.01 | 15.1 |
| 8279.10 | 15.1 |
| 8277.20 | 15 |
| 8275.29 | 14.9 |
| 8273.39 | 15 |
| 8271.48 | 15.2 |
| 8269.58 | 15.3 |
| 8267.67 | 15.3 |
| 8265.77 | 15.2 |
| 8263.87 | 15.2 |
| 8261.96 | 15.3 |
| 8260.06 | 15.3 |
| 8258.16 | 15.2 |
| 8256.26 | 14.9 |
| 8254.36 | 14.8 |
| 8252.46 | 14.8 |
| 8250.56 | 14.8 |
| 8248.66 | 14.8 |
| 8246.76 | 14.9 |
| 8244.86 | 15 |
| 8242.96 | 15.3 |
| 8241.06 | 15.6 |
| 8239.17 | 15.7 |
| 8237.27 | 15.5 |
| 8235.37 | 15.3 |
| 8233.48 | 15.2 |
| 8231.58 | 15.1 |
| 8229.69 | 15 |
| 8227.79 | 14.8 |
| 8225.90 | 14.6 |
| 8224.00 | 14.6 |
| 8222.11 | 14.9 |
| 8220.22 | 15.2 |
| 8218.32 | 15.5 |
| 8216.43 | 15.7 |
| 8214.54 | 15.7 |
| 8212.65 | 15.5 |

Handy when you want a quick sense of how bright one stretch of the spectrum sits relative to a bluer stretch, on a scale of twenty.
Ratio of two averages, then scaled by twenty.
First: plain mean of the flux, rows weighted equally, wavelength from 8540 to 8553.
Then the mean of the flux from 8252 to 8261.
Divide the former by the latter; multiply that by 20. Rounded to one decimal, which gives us 16.2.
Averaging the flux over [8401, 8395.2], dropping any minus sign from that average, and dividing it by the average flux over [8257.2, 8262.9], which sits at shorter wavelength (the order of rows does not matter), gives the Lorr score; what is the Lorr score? 0.97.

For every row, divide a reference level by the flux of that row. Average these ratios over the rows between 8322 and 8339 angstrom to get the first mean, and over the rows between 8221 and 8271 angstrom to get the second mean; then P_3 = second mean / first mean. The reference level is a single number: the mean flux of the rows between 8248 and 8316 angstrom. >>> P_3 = 0.94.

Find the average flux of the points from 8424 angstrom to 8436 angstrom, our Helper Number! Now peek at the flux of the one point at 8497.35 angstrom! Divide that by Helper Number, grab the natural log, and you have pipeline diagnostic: -0.155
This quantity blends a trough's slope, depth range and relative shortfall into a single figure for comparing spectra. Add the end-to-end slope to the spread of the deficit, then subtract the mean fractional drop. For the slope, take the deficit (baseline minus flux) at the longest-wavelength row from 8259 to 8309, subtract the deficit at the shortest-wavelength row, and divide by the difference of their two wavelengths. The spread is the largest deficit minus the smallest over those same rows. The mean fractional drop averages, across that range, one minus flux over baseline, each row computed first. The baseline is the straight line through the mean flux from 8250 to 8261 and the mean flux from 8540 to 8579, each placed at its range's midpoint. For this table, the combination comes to 1.2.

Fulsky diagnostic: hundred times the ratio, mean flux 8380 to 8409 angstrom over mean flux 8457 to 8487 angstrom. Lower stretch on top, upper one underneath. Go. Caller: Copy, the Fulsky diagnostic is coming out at 101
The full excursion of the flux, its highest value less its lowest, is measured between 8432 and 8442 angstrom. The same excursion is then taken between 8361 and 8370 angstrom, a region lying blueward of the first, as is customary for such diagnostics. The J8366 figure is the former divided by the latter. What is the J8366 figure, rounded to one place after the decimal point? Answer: 0.7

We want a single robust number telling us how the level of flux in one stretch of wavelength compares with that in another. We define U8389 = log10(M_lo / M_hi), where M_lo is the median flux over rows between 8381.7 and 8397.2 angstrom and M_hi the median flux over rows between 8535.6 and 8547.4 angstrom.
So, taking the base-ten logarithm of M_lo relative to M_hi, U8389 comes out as 0.11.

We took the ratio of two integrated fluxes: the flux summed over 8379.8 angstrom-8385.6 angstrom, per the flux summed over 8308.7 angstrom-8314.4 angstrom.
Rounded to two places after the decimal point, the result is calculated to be 0.98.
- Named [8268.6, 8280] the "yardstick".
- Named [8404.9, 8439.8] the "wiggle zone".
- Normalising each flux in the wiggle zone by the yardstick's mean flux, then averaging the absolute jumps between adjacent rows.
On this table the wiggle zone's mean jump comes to 0.0070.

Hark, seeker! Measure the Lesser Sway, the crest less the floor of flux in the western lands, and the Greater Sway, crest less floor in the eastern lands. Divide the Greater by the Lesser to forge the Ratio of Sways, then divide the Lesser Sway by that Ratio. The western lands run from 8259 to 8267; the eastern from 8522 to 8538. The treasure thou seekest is 0.01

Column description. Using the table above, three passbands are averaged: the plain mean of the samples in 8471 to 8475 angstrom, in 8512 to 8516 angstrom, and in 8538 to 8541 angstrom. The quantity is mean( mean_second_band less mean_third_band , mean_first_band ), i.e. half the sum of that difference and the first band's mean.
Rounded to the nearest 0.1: 8.8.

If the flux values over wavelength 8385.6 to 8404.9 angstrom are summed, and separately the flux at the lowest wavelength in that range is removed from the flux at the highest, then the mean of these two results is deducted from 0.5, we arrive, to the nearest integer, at -73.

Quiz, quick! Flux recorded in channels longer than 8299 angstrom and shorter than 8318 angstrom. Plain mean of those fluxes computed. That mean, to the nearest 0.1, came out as 14.6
